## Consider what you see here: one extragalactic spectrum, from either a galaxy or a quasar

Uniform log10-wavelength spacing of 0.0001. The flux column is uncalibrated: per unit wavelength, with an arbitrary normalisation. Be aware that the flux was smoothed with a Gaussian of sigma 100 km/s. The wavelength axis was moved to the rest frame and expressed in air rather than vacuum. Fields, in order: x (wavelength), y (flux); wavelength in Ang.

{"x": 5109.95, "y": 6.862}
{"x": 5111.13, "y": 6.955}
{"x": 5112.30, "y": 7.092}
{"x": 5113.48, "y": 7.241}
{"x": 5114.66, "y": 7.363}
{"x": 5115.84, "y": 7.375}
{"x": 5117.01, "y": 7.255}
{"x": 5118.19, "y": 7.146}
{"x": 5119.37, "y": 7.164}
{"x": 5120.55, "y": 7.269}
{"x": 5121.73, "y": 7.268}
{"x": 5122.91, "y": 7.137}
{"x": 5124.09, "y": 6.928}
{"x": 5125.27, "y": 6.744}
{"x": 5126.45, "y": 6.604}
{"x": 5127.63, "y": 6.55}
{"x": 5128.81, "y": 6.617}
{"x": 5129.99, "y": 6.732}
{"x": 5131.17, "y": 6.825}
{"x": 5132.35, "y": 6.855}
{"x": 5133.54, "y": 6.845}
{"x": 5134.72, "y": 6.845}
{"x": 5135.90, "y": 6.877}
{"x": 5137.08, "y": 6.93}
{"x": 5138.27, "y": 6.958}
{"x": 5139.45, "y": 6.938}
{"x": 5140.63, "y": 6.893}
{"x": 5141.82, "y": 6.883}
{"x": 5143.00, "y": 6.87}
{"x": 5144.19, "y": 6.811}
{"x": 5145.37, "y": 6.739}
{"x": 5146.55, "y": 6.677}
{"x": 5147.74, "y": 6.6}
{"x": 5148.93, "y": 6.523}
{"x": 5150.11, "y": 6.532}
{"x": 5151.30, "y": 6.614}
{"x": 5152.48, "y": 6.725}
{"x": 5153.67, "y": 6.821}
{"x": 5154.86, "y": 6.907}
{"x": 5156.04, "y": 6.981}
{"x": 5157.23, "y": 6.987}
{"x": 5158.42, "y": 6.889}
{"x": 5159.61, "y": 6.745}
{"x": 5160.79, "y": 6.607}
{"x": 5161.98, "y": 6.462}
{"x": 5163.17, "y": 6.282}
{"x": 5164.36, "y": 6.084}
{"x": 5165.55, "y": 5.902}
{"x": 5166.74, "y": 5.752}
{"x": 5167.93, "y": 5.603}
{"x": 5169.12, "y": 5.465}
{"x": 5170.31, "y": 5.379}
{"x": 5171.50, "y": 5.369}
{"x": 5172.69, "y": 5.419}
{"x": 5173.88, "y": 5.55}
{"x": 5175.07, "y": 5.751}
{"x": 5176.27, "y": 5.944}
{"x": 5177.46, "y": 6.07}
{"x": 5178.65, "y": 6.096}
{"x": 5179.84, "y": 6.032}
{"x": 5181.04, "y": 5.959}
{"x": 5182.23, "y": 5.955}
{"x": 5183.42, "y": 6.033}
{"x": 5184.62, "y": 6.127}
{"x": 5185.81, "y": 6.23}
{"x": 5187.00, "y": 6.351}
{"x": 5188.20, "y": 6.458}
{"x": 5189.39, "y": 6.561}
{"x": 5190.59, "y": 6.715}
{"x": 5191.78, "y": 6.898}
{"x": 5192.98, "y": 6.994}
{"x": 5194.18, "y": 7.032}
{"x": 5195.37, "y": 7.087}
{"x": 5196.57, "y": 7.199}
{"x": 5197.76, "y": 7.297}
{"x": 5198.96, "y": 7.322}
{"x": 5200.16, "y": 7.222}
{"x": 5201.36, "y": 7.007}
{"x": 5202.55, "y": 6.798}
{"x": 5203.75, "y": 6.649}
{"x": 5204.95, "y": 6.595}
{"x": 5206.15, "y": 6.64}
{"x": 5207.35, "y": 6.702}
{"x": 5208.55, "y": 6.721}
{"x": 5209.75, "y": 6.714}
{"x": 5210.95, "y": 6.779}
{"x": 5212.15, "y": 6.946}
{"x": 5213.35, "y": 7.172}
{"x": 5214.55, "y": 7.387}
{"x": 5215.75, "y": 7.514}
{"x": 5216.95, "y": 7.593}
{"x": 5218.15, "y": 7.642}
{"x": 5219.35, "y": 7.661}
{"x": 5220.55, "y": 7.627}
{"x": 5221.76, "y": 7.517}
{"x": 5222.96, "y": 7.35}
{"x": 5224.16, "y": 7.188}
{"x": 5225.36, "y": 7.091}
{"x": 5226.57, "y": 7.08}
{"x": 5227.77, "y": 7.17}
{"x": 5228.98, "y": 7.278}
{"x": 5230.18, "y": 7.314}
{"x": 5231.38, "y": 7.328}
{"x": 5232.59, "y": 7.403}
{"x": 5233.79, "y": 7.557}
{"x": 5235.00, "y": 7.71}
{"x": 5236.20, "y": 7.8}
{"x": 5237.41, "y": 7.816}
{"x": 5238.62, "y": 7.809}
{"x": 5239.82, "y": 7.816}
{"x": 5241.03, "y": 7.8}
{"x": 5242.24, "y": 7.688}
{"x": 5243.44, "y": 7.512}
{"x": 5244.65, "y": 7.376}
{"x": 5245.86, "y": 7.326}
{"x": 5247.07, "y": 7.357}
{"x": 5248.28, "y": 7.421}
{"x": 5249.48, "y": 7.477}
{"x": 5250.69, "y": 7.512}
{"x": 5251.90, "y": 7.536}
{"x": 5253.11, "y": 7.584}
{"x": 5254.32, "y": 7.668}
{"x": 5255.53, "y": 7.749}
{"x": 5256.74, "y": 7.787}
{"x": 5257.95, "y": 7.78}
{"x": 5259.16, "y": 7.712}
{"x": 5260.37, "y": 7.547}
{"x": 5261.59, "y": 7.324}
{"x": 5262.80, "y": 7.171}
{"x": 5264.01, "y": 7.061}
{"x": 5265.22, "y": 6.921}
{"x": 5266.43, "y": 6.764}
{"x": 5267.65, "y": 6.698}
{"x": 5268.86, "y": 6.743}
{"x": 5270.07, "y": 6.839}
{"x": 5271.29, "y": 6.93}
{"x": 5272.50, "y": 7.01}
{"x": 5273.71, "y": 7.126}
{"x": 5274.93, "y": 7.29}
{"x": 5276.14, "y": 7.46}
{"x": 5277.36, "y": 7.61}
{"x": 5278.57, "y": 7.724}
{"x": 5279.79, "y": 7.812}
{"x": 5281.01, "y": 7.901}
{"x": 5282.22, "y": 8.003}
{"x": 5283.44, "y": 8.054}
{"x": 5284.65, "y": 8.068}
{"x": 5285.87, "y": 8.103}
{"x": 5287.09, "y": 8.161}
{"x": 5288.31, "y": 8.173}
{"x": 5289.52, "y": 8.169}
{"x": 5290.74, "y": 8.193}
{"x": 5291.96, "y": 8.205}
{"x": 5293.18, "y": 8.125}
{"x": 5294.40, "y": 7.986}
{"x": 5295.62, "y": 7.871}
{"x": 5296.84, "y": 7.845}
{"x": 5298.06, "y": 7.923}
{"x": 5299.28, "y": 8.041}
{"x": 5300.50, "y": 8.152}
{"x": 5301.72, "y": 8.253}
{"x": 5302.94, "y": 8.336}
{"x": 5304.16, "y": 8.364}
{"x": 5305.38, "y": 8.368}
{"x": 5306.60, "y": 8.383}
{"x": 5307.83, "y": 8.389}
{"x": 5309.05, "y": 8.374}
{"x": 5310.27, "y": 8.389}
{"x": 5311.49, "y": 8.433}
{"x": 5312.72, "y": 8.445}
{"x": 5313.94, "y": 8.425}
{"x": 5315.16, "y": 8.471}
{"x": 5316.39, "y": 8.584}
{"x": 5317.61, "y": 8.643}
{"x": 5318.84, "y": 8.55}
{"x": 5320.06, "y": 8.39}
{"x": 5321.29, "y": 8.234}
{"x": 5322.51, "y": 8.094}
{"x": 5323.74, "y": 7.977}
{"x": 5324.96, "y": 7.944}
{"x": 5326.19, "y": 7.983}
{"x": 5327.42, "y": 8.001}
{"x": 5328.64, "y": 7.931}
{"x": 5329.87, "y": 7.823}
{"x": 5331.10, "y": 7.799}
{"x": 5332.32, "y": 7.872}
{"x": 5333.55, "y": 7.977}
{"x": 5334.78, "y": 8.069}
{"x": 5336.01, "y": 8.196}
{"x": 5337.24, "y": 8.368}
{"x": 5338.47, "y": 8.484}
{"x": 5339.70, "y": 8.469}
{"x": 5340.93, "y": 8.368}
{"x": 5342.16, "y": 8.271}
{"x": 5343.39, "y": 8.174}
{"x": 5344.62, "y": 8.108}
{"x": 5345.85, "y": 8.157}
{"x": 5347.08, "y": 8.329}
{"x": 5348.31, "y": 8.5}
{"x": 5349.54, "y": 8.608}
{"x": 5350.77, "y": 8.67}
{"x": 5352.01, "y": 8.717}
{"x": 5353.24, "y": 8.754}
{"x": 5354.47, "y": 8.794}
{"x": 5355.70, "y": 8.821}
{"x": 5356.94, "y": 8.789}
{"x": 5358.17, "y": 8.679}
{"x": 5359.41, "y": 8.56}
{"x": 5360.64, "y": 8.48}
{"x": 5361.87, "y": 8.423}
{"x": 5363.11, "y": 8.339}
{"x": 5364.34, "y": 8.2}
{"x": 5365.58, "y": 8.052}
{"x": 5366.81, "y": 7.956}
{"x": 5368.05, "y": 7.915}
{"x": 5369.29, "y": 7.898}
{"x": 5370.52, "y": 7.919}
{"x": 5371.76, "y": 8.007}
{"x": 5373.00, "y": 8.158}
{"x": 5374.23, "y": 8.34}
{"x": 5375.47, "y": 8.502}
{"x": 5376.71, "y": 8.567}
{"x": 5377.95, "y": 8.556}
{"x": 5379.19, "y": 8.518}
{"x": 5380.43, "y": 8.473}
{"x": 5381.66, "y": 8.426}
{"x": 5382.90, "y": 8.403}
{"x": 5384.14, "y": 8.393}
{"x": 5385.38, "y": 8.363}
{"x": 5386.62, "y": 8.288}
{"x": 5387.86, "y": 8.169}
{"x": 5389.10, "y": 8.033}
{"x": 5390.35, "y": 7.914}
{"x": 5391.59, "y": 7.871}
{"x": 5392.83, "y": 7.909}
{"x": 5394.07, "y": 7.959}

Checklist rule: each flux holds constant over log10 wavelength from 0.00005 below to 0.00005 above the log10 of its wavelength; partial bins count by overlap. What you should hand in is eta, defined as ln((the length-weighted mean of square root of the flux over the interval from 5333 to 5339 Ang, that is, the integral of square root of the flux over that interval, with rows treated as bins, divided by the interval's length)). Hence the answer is 1.05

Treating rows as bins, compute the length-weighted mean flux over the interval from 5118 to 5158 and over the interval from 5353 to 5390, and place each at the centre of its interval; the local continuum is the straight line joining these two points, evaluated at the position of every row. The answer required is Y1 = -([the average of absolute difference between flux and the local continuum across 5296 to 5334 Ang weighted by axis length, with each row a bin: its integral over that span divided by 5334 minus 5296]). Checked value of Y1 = -0.31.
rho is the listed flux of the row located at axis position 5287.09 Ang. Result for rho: 8.161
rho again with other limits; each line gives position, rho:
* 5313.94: 8.425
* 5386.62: 8.288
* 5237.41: 7.816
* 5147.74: 6.6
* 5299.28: 8.041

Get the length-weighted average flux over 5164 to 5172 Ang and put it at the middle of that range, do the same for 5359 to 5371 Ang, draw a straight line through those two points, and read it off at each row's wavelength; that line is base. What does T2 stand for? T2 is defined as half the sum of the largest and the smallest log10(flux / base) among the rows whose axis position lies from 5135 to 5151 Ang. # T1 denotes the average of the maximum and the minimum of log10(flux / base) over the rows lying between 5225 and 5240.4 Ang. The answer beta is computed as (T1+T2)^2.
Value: 0.0265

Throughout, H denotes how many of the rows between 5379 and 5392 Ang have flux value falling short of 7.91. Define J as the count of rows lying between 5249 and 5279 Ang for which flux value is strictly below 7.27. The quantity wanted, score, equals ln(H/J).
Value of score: -2.3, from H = 1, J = 10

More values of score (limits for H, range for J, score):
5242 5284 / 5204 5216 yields 1.4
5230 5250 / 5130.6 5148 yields 0.1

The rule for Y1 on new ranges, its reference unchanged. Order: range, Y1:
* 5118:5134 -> -0.23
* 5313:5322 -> -0.46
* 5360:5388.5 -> -0.18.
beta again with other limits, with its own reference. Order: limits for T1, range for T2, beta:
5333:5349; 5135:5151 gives 0.0154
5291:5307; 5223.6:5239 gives 0.0108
